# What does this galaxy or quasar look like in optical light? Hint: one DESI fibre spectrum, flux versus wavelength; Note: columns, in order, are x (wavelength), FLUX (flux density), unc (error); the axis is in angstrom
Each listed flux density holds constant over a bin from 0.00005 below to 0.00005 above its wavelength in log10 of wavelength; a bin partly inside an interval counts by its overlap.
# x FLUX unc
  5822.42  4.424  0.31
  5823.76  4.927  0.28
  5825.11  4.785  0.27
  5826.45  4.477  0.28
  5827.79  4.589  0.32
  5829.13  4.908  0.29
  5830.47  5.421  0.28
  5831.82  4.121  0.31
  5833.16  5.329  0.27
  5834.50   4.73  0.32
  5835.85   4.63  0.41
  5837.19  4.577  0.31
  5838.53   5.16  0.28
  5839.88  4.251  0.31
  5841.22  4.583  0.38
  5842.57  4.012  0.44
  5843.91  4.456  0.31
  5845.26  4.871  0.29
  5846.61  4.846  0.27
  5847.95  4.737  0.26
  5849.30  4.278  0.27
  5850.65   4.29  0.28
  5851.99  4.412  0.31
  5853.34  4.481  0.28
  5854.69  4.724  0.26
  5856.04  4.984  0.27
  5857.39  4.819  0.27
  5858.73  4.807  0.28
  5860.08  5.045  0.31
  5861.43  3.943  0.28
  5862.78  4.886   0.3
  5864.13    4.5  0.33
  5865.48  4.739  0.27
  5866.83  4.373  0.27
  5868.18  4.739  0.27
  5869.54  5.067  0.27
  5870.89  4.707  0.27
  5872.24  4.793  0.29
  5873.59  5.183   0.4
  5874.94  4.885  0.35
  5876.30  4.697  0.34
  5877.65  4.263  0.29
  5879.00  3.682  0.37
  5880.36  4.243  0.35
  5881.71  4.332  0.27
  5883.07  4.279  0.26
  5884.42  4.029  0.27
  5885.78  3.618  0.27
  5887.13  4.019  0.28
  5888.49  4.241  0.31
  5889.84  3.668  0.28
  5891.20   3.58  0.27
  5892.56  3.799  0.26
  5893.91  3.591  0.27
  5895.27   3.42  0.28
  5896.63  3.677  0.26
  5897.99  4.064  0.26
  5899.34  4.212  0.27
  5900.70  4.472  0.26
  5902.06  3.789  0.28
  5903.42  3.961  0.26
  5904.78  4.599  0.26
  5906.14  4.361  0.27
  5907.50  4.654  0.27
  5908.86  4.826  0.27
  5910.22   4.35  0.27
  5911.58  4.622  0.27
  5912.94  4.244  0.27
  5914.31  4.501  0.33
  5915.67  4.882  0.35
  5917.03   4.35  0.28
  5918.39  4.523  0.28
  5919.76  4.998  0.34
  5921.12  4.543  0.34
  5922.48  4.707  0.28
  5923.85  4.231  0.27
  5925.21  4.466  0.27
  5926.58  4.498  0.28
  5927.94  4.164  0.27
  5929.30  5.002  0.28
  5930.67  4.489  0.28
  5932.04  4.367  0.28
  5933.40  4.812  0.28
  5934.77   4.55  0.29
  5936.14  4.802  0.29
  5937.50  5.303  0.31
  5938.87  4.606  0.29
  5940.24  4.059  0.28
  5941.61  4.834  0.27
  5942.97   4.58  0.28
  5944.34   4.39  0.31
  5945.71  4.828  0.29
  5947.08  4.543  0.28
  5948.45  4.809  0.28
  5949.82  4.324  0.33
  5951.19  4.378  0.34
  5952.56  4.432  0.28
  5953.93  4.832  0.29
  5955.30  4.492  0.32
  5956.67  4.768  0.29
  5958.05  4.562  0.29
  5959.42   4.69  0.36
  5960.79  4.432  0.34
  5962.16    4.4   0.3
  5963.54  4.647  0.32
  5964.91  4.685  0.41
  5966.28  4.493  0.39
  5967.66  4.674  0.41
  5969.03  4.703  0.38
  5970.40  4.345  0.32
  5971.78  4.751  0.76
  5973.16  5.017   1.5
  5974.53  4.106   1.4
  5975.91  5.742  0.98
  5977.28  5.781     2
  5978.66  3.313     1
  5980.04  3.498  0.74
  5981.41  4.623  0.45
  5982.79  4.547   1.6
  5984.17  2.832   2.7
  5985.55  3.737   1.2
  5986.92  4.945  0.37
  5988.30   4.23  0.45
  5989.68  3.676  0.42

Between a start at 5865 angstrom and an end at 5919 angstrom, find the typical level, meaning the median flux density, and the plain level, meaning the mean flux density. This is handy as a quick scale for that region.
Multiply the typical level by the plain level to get 18.7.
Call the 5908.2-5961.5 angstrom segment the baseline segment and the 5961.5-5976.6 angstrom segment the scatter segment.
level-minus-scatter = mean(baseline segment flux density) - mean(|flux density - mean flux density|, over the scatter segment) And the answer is 4.32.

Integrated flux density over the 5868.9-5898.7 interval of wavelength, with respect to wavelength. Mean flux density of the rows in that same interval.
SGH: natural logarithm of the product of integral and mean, 6.25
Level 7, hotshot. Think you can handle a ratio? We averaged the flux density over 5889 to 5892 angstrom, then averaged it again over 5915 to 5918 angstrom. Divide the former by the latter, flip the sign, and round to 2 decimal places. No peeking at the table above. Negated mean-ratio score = -0.79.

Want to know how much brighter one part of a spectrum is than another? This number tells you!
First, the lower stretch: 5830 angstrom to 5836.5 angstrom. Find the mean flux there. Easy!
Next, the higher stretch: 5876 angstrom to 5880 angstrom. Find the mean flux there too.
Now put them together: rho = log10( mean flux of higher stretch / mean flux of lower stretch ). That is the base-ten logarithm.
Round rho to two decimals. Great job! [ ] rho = -0.06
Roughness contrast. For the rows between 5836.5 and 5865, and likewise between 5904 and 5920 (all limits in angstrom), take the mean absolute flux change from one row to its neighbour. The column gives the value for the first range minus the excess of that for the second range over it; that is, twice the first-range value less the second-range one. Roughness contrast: 0.41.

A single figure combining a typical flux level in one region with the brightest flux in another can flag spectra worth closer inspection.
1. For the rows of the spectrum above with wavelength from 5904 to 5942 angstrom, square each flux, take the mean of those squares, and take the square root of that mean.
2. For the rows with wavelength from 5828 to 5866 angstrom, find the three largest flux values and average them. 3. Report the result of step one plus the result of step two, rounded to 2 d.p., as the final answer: 9.90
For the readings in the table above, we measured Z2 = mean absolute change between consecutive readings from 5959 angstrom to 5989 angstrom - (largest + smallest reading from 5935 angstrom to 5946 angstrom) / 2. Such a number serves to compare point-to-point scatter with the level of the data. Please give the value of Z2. -4.06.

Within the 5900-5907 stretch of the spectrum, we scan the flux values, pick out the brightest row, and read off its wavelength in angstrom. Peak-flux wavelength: 5904.78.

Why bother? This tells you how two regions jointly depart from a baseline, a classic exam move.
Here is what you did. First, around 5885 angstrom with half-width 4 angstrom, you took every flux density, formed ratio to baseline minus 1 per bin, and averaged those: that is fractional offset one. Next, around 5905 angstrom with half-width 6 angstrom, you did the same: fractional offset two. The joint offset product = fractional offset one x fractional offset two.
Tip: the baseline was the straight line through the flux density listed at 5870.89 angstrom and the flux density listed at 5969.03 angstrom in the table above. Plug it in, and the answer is 0.010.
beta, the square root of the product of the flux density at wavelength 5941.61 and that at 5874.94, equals 4.86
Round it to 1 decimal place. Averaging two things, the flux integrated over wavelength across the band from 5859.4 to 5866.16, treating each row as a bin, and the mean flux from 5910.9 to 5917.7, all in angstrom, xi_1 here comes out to 17.9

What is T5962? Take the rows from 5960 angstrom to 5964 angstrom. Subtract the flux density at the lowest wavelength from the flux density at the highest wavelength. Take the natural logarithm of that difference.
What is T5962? -1.54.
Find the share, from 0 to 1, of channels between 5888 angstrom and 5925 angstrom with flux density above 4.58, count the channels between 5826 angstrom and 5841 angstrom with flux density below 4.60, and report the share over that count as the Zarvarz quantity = 0.05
